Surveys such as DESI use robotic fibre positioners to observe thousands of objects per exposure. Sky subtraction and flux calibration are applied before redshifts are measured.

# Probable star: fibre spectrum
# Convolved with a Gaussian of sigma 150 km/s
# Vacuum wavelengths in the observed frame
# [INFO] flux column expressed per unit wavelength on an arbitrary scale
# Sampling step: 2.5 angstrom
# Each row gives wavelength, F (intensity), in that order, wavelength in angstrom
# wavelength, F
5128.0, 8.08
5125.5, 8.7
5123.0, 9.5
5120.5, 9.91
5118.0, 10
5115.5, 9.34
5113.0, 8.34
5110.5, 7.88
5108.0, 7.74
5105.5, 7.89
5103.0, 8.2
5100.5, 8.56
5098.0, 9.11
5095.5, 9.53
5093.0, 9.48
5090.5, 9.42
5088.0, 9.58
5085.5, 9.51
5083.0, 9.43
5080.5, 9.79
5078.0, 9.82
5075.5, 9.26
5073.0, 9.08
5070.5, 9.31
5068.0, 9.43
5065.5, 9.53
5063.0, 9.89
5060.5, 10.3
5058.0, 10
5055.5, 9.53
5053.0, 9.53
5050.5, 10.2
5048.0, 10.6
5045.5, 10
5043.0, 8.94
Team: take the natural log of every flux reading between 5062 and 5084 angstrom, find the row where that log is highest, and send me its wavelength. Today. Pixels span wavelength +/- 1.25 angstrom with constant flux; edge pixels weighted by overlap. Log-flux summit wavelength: 5063.0 angstrom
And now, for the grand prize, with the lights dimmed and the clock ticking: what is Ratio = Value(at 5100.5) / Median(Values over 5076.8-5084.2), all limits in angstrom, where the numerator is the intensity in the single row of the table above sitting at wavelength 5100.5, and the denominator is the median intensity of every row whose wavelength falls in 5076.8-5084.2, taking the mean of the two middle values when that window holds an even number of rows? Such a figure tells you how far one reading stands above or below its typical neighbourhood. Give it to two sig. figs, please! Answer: 0.87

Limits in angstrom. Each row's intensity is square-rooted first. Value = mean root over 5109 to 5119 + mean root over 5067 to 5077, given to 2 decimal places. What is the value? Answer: 6.02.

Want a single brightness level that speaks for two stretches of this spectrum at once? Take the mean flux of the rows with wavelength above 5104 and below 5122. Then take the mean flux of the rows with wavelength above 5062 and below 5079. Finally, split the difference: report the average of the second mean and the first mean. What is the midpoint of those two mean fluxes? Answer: 9.10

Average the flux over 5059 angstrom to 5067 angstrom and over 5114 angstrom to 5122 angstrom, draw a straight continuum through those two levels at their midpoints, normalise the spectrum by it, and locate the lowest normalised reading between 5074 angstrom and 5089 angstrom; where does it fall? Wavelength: 5075.5 angstrom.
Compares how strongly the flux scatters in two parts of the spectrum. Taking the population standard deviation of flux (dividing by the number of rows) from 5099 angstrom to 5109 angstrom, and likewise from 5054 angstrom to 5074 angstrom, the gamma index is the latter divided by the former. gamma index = 1.19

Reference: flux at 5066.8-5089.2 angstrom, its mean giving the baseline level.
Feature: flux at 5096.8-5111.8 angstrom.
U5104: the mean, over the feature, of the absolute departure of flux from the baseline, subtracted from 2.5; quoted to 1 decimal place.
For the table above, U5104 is 1.3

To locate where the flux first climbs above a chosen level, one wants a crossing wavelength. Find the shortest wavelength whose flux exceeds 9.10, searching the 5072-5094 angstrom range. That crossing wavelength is 5075.5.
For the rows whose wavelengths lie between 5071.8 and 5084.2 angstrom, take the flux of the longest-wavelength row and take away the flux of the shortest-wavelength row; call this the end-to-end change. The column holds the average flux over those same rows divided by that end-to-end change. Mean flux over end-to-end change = 27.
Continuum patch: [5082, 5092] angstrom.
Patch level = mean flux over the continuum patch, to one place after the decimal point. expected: 9.5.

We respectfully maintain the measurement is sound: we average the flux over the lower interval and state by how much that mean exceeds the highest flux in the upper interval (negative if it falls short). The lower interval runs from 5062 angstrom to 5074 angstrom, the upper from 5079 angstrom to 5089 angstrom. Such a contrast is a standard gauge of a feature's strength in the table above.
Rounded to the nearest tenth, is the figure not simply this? -0.3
